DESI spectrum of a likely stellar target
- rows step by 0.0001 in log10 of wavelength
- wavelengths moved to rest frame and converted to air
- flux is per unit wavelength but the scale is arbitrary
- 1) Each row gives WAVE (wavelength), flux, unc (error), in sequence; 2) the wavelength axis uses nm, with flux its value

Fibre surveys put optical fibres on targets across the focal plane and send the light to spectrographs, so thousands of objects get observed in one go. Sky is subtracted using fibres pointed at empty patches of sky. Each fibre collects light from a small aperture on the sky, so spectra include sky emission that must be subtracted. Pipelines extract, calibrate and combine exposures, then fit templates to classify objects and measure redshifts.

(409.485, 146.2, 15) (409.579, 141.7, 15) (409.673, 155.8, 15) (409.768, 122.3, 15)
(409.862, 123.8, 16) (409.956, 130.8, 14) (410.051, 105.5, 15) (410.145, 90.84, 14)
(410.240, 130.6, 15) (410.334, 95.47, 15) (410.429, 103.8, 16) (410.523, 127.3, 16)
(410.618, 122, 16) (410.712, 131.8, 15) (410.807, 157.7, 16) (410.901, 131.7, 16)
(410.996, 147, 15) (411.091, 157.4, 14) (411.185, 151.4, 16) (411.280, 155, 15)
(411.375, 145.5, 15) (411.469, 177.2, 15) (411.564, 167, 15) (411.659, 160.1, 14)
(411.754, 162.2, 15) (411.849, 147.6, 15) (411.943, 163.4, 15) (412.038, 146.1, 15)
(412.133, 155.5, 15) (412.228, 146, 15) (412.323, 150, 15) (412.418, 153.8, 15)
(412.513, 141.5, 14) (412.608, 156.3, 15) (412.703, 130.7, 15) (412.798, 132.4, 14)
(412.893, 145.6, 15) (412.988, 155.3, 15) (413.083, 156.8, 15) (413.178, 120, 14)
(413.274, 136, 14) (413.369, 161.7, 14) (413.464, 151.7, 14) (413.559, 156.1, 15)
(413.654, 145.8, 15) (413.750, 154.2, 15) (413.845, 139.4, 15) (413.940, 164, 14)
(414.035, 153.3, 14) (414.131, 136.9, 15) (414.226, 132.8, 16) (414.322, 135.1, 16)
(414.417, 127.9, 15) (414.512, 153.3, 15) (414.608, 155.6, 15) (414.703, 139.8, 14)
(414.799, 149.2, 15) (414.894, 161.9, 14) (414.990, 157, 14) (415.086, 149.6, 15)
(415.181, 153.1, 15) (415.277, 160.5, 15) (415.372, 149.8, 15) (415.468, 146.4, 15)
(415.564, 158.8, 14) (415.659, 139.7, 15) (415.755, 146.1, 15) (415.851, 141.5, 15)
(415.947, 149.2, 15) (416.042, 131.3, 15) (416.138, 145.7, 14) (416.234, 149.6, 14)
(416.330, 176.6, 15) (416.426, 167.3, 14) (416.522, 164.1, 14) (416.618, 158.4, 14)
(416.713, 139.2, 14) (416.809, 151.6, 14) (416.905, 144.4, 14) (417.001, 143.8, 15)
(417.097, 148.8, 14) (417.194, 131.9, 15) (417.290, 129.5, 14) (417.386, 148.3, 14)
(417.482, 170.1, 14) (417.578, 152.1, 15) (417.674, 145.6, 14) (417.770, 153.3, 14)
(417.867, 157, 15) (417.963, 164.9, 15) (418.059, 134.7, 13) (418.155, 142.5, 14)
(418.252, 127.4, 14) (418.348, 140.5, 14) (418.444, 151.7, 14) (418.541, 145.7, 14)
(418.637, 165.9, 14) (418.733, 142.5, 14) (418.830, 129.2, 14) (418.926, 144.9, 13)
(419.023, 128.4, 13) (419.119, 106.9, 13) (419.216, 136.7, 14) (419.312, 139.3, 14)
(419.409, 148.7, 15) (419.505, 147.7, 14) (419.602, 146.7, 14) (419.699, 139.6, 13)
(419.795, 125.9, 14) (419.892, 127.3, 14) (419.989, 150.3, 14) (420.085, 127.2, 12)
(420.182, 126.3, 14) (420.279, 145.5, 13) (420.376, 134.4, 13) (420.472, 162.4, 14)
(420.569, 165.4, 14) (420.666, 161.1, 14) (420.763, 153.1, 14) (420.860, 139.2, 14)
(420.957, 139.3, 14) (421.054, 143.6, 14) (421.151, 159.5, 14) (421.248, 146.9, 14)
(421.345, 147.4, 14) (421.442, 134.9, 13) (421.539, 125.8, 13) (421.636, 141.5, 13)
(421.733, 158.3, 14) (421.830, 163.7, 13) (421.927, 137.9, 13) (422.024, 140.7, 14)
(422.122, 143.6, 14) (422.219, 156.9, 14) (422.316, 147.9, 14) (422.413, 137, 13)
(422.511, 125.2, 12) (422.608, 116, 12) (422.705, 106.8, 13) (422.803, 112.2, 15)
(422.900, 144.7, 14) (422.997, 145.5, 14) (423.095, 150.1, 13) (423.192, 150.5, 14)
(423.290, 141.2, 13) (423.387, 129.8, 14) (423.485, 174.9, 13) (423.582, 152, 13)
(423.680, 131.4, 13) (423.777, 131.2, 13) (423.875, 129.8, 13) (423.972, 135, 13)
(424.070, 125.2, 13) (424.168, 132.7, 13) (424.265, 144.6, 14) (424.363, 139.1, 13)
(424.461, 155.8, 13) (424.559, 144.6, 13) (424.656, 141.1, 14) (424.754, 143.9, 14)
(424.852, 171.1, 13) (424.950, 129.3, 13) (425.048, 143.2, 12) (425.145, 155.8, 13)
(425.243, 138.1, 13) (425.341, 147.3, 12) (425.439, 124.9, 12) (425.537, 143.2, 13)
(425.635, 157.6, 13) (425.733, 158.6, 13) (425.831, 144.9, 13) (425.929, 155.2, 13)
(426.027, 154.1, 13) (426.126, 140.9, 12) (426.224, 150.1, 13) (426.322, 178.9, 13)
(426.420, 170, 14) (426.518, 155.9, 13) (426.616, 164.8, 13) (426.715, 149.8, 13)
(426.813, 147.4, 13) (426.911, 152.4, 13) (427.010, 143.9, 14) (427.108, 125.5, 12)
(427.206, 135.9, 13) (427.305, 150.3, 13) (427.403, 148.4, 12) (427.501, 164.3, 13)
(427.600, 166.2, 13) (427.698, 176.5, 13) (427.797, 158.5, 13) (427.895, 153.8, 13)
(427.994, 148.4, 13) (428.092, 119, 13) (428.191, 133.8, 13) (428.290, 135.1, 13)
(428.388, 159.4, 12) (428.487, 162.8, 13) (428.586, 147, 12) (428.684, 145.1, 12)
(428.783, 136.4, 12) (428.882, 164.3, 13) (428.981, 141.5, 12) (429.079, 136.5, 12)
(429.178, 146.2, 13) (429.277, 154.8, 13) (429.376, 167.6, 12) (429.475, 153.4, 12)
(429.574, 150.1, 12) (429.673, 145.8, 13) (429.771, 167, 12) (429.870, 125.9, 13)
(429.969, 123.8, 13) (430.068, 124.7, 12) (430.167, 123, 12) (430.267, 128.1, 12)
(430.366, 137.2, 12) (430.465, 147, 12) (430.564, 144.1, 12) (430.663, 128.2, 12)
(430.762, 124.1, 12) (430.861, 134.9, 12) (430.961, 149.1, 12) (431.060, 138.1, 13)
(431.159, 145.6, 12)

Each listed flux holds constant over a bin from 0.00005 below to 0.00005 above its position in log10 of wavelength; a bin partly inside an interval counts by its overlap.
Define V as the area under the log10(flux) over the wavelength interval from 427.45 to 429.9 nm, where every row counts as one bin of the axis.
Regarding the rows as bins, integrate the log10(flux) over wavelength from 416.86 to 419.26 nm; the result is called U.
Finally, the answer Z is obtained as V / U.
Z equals 1.03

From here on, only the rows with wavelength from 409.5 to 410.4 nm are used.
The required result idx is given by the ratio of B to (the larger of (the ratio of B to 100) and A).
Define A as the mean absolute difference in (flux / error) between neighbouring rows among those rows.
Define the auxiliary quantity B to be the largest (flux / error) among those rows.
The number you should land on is 6.6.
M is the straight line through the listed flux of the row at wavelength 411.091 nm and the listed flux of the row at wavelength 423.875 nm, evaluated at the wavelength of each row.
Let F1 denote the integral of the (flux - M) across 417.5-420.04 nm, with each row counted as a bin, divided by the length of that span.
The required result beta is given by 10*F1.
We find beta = 16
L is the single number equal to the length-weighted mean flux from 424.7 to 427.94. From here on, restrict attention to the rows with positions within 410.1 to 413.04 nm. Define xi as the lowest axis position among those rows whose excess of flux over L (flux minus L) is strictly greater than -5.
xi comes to 410.807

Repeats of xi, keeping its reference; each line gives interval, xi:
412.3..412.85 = 412.323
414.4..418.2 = 414.512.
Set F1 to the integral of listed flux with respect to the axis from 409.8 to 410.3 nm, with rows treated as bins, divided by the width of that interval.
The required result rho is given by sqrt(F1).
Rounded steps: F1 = 116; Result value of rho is 10.8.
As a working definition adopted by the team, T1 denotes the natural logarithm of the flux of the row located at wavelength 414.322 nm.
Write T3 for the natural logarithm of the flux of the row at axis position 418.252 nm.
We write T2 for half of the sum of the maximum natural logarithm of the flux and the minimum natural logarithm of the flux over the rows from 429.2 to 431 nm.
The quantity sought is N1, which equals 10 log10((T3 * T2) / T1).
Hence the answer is 6.91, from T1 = 4.91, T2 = 4.97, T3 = 4.85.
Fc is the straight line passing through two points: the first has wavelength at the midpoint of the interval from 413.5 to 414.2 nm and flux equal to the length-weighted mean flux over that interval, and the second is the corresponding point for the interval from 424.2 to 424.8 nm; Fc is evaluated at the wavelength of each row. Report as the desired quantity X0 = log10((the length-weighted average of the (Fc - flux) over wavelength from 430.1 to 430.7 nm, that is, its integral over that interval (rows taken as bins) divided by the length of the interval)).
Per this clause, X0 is 0.87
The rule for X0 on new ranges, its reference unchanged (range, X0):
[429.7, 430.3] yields 0.97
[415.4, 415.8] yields -0.07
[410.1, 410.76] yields 1.56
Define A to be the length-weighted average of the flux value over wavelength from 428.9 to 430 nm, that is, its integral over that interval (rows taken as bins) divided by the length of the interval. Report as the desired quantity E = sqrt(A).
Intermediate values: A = 148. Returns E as 12.1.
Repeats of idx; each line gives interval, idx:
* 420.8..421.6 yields 24.6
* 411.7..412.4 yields 13.9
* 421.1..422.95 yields 15.1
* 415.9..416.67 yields 16.6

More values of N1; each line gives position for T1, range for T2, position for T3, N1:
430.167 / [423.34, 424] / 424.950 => 7.05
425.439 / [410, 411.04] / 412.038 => 6.94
